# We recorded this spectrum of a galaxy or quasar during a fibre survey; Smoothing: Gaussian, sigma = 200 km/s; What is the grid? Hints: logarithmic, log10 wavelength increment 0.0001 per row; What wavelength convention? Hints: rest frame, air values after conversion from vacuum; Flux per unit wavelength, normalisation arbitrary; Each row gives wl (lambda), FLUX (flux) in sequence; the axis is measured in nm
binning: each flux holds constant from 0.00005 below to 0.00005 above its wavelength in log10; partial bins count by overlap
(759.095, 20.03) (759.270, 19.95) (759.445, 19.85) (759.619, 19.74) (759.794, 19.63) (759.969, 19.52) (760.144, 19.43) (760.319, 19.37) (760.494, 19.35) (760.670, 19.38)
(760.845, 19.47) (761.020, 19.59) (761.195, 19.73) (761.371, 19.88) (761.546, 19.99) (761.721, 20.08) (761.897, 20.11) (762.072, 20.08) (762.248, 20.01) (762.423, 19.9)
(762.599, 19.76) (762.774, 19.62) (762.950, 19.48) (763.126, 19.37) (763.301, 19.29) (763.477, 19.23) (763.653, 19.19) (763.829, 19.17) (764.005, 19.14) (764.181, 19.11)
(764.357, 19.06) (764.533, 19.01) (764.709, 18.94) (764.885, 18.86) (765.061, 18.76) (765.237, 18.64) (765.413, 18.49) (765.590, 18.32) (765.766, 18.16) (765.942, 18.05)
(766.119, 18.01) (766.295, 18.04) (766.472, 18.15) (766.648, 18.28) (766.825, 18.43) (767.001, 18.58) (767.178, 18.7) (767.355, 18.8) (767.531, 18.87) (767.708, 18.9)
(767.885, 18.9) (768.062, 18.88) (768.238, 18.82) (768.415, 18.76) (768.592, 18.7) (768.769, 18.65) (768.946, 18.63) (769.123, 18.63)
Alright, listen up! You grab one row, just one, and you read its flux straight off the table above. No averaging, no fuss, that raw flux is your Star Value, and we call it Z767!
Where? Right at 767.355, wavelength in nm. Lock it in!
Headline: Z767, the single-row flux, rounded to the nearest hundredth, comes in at 18.80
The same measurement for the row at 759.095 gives 20.03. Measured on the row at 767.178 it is 18.70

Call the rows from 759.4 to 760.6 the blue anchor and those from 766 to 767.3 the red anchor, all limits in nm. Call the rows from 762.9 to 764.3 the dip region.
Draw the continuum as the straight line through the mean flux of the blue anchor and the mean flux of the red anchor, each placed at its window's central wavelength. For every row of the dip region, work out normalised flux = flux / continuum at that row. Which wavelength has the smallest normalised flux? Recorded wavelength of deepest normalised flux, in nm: 763.653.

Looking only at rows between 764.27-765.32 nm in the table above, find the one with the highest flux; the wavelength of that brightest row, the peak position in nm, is 764.357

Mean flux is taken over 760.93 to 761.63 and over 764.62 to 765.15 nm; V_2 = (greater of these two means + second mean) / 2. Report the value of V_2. 19.3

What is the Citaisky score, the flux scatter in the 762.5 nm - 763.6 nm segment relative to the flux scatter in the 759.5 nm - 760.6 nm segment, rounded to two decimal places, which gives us 1.32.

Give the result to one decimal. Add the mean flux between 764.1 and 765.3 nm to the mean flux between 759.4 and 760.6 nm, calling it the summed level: 38.5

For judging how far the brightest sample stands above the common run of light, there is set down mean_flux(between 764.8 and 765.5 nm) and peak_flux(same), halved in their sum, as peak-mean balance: 18.8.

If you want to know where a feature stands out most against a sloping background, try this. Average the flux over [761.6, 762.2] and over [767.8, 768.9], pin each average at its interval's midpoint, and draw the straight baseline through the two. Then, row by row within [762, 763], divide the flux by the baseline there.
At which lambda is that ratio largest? 762.072 nm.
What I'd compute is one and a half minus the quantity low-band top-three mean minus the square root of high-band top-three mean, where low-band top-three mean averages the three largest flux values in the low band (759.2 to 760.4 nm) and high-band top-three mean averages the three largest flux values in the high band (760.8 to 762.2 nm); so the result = -13.9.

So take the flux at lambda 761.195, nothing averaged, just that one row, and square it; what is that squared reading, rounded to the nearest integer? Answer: 389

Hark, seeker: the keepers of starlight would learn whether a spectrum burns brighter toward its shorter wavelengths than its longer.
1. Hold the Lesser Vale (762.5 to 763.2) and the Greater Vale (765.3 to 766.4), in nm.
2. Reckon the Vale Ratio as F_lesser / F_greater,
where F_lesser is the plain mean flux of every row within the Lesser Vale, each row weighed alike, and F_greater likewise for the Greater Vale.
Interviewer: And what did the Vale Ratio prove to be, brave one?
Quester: 1.08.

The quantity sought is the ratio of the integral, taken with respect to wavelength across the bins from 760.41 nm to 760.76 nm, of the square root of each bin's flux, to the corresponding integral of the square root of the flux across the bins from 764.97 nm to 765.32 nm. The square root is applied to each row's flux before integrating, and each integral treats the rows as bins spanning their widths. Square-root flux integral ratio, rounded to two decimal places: 1.01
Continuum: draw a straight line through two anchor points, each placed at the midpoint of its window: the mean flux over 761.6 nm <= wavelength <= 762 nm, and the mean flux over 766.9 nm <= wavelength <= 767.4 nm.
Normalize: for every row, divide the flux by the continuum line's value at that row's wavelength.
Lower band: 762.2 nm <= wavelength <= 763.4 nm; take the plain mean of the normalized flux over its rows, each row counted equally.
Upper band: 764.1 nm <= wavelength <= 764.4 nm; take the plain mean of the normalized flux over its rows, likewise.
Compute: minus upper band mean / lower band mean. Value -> -0.992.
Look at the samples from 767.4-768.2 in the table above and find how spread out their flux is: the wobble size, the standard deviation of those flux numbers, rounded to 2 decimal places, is 0.01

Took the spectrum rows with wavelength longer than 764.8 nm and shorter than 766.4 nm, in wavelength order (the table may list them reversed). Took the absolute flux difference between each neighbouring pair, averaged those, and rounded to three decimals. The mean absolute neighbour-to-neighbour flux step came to 0.110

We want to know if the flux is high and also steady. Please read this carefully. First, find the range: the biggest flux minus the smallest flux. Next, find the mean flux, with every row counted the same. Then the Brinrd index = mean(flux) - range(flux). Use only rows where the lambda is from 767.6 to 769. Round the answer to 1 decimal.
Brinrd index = 18.5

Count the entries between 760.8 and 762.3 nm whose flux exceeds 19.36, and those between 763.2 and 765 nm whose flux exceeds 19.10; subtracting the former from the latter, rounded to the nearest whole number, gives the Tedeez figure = -3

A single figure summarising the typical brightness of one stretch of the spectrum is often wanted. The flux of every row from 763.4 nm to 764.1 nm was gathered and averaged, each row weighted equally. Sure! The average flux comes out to 19.2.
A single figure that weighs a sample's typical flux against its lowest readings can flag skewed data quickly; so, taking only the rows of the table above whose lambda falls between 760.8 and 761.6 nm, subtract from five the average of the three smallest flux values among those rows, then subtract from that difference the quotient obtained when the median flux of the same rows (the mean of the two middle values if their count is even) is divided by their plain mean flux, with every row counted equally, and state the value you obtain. -15.6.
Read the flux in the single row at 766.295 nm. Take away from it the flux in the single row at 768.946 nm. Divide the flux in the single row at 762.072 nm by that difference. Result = -34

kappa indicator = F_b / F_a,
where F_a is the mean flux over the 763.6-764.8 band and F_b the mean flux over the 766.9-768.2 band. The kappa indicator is 0.99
